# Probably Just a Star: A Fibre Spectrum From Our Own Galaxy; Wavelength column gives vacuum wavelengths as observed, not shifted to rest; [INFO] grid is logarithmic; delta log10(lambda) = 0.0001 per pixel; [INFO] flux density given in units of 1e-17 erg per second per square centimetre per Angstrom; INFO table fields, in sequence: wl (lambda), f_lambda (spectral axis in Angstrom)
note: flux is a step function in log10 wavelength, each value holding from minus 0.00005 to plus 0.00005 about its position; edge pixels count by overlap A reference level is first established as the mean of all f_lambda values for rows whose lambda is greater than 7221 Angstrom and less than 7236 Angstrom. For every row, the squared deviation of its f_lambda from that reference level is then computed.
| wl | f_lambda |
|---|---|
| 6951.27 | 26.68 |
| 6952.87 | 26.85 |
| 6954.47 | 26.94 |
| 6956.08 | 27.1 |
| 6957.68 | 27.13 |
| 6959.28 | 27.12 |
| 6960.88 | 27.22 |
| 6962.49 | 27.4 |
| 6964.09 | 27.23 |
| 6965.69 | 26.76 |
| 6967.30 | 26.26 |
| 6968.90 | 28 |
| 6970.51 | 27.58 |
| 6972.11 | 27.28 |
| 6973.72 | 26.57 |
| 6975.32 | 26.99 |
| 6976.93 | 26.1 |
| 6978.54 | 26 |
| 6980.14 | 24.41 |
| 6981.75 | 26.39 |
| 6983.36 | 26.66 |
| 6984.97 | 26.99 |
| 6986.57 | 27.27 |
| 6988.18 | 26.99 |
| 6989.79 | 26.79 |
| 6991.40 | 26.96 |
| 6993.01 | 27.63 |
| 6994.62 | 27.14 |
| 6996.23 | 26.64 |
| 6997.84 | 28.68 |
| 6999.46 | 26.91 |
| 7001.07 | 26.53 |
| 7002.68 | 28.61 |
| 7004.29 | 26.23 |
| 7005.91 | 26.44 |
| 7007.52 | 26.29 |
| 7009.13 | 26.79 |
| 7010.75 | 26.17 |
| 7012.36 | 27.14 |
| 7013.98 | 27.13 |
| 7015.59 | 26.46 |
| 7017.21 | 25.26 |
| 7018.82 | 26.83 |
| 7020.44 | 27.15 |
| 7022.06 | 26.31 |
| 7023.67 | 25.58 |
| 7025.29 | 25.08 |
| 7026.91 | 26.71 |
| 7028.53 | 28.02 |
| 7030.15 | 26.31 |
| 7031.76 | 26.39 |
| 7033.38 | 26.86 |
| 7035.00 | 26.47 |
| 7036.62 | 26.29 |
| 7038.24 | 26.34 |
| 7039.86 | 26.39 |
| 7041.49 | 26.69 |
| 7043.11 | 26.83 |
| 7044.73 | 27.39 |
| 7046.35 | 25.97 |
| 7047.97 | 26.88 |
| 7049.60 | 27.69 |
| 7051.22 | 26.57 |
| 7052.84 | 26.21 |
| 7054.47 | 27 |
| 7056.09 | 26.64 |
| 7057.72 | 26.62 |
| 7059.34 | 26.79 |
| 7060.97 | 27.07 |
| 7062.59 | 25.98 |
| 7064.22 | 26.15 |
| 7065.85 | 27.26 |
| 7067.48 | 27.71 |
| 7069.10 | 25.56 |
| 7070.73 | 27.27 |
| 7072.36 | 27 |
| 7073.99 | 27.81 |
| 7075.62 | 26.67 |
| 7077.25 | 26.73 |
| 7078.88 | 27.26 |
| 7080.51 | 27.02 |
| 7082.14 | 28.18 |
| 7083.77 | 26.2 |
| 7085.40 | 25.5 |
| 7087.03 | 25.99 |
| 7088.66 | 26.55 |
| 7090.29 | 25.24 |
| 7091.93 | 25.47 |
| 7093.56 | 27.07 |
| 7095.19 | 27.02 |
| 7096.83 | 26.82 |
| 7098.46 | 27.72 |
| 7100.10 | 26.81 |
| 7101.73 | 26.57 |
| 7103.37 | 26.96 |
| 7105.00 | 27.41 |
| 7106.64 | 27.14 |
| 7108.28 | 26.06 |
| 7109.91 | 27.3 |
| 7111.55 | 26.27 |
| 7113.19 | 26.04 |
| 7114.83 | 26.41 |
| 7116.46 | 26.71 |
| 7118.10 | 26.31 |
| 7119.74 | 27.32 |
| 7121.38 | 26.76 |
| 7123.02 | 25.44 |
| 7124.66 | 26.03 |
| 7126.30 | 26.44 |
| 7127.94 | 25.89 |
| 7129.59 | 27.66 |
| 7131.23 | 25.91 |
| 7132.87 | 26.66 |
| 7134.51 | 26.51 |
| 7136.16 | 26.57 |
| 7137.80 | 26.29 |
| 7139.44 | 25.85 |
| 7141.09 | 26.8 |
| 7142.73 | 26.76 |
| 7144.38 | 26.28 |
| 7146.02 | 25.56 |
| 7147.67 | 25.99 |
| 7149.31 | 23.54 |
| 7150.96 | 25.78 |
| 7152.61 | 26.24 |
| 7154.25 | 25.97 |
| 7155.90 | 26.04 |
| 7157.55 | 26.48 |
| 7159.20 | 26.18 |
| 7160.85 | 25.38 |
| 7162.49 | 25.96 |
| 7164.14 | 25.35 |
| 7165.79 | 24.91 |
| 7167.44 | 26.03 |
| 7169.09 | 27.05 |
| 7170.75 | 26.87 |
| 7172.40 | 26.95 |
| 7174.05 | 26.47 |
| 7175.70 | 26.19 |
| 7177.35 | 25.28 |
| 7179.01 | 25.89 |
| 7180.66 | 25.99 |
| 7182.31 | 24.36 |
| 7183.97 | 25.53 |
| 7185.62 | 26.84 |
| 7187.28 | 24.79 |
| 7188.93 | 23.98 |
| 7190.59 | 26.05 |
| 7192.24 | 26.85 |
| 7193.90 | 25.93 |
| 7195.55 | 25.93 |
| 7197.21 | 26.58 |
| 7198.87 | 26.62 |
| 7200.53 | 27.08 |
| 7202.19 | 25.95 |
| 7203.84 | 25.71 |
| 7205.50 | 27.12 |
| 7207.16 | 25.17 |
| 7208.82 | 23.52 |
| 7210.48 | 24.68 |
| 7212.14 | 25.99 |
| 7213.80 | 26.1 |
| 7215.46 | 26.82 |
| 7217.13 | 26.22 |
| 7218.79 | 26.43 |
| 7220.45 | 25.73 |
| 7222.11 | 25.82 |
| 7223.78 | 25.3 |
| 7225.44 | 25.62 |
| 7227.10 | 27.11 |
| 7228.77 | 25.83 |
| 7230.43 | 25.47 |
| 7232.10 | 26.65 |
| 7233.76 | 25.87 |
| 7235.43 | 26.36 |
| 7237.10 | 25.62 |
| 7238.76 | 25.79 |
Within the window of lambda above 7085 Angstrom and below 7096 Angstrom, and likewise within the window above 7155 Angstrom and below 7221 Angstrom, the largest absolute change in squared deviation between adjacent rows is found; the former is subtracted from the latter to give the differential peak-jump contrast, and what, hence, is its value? 5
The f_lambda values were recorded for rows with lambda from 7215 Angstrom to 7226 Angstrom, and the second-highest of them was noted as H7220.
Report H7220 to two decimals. 26.43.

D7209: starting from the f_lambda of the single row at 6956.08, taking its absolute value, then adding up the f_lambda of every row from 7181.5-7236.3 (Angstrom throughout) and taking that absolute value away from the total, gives 827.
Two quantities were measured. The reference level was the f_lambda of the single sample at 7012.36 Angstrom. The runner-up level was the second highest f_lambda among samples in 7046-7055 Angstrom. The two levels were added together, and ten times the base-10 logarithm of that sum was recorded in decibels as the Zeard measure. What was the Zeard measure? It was 17.34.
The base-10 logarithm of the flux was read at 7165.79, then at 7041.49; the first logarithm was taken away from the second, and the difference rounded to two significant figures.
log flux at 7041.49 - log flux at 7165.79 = 0.030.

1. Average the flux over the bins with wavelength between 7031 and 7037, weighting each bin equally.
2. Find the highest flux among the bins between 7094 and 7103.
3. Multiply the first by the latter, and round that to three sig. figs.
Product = 735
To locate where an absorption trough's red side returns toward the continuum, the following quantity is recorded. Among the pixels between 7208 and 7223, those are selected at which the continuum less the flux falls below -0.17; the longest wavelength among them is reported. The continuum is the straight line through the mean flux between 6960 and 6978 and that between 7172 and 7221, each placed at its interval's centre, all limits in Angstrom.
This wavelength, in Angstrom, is 7218.79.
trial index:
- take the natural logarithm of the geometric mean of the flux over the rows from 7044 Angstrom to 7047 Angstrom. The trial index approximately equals 3.284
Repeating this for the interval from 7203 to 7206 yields 3.274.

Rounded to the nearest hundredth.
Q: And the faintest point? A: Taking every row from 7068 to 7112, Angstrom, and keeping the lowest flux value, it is 25.24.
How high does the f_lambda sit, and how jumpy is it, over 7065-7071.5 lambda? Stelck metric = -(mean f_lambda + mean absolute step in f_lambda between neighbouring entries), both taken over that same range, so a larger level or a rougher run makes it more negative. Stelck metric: -28.4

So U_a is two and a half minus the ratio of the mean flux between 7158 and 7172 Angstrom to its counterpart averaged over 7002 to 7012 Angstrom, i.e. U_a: 1.53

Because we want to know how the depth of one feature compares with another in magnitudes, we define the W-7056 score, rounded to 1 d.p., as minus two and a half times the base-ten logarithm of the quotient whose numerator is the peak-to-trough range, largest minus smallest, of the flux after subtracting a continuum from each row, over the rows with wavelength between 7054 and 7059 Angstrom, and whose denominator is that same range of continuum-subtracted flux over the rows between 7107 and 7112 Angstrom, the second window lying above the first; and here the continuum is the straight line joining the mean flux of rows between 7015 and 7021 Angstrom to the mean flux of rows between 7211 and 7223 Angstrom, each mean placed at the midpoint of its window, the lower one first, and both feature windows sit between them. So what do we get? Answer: 1.3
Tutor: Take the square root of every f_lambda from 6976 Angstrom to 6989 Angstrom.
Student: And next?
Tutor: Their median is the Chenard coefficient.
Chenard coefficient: 5.15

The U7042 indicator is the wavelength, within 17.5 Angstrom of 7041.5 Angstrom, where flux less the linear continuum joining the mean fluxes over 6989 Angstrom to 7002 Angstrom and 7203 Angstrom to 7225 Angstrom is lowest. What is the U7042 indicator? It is 7025.29 Angstrom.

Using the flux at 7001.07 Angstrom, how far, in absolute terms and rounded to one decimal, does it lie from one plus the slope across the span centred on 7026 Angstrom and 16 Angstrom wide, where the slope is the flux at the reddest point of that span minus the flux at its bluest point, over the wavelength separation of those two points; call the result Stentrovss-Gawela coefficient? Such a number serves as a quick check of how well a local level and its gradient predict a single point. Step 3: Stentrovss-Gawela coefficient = 25.5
